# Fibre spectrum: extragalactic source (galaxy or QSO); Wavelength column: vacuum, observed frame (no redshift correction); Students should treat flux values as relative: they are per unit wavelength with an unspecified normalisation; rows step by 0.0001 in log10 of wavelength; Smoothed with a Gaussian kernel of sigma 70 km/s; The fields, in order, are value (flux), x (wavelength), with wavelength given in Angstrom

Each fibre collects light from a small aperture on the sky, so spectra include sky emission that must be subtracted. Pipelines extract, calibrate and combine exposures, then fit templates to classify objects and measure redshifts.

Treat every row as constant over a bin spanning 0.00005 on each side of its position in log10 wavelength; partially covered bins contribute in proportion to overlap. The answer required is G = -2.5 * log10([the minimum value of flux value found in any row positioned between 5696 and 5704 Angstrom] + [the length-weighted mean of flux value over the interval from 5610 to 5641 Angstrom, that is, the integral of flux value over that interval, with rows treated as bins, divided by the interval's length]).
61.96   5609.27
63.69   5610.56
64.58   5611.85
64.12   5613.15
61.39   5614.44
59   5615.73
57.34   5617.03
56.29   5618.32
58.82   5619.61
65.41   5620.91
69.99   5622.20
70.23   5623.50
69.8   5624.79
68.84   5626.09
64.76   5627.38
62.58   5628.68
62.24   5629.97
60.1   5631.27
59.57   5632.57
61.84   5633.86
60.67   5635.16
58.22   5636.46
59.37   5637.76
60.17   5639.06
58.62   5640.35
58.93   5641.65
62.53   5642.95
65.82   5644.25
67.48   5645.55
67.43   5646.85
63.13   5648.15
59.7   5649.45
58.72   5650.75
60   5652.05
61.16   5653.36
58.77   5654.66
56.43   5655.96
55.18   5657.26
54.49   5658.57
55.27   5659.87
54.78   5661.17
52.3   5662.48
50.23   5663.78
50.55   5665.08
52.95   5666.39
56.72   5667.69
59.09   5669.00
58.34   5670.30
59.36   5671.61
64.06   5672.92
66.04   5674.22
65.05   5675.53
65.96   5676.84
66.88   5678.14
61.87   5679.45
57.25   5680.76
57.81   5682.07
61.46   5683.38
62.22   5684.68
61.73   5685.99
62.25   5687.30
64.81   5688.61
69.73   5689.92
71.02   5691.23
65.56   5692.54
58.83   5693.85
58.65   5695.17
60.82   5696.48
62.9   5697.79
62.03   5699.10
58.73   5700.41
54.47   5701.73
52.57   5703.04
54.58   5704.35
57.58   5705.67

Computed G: -5.15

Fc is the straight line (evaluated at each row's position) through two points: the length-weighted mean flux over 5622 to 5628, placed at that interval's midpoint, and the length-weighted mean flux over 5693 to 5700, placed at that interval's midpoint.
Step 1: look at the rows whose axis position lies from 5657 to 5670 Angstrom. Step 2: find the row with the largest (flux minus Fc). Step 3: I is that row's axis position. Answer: 5669.00 Angstrom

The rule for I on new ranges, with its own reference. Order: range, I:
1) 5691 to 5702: 5691.23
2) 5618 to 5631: 5623.50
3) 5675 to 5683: 5678.14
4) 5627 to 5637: 5627.38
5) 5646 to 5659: 5646.85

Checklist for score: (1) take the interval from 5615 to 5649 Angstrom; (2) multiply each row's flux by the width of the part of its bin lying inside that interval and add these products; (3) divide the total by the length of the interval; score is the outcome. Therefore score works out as 62.6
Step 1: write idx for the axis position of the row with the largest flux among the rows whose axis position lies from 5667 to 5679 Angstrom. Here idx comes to 5678.14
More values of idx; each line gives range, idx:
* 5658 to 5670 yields 5669.00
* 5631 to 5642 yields 5633.86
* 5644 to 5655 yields 5645.55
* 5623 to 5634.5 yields 5623.50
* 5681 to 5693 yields 5691.23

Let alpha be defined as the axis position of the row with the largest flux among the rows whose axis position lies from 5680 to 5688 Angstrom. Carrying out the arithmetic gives 5687.30 Angstrom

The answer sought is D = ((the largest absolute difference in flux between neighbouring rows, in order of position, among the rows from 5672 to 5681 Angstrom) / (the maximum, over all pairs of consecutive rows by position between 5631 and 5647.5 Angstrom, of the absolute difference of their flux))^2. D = 1.9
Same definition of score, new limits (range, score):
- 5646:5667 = 57.0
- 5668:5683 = 61.8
